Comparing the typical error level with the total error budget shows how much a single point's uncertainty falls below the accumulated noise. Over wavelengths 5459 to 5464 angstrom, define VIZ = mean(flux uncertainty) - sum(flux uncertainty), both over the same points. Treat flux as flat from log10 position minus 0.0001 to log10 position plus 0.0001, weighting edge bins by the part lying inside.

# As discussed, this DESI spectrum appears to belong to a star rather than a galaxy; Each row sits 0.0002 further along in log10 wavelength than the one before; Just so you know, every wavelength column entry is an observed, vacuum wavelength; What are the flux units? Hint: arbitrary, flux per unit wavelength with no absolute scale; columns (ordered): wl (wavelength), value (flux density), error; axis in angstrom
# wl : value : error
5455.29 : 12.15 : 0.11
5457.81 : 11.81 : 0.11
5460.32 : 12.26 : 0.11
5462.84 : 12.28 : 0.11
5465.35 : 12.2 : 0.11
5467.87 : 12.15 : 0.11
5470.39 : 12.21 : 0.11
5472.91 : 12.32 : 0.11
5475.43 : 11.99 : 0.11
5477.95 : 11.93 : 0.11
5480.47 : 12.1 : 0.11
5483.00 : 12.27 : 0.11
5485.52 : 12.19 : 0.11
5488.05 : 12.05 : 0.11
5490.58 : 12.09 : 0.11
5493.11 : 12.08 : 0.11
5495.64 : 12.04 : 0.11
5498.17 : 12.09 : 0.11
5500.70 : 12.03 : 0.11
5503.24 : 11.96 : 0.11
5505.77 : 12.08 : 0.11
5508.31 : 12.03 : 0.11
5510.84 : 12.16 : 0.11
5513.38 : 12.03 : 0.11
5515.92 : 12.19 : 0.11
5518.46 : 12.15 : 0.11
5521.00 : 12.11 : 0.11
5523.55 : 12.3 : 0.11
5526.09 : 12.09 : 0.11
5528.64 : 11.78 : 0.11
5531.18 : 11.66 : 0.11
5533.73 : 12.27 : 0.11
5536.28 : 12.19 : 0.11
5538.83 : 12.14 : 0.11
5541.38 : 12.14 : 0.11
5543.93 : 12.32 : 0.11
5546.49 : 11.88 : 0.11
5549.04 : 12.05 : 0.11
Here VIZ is -0.11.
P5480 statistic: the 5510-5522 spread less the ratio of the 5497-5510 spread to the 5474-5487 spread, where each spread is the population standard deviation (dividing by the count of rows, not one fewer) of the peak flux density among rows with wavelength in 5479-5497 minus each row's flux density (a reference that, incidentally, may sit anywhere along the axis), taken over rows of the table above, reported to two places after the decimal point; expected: -0.31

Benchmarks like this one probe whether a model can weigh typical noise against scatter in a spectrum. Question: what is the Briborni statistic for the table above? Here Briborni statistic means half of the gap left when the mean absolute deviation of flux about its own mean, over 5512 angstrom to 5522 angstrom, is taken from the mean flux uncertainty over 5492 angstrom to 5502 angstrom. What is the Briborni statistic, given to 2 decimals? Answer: 0.03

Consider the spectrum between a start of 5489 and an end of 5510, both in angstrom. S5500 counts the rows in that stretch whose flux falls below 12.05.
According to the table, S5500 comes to 4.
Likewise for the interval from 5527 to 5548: 3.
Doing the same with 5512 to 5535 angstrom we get 3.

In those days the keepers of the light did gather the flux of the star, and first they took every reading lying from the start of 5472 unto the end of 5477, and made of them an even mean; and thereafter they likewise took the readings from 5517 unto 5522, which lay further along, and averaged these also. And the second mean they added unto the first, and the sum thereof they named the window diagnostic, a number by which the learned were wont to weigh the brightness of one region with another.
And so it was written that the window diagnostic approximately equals 24.3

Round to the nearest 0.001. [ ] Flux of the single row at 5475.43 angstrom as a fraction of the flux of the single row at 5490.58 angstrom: 0.992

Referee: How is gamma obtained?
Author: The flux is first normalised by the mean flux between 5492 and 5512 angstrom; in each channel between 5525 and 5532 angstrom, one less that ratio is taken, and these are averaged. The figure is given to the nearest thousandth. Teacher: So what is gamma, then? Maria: 0.018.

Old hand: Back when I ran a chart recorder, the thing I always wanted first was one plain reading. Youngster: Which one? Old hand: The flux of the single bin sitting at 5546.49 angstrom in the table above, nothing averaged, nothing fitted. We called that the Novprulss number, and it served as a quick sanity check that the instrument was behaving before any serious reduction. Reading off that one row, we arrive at 11.88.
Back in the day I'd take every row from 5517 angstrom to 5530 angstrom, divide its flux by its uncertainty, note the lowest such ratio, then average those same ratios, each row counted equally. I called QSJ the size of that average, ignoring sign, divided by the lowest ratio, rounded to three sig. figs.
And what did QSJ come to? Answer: 1.03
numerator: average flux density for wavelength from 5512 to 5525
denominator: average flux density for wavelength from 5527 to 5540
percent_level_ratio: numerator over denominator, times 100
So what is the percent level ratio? 101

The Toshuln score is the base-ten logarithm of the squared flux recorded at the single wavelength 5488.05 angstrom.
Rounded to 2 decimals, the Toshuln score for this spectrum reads 2.16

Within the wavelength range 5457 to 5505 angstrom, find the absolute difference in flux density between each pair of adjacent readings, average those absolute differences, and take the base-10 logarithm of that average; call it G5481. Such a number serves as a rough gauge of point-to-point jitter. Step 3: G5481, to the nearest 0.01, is -0.96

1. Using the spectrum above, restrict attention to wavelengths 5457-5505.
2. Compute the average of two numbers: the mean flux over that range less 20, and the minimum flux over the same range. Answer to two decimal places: 1.96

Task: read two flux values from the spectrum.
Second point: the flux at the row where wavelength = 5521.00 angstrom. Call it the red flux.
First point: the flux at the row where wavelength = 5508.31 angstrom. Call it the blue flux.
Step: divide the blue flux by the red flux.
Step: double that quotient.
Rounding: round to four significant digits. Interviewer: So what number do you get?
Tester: 1.987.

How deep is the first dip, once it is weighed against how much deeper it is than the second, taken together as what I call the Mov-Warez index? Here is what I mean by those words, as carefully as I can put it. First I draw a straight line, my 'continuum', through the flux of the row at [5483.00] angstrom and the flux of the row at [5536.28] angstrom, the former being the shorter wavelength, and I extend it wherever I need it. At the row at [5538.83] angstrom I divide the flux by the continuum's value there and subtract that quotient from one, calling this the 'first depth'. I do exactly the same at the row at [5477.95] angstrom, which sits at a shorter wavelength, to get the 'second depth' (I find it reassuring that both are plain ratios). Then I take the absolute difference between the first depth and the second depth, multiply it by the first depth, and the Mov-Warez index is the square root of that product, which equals 0.010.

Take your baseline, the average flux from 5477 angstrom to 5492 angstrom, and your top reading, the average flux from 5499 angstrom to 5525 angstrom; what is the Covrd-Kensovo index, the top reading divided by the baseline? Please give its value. 0.9999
